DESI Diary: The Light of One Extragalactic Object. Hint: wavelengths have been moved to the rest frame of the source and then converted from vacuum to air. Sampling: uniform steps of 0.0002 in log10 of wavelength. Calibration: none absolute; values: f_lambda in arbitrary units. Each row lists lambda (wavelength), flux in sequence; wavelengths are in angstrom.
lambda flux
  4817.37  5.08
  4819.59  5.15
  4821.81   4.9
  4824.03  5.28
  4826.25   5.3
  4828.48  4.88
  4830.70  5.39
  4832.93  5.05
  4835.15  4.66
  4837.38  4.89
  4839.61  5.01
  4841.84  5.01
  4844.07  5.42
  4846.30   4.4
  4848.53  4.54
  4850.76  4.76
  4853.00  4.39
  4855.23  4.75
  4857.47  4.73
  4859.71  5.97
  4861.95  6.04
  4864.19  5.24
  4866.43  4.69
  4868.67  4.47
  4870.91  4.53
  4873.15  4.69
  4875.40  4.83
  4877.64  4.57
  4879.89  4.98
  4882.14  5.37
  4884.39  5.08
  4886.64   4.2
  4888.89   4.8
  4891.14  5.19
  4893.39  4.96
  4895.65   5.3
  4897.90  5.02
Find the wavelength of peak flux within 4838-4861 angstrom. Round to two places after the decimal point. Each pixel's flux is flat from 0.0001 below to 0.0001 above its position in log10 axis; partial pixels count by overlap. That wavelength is 4859.71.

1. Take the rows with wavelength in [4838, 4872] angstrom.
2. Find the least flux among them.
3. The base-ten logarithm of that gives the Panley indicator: 0.642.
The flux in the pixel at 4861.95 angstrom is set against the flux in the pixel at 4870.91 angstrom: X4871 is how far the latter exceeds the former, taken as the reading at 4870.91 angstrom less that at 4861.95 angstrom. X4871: -1.5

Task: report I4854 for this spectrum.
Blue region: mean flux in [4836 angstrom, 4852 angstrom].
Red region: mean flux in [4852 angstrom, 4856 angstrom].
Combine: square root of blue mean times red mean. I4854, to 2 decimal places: 4.71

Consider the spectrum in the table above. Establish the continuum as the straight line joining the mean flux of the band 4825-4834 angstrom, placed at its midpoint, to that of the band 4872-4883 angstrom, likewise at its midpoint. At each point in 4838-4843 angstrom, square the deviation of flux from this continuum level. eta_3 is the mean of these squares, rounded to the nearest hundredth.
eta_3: 0.01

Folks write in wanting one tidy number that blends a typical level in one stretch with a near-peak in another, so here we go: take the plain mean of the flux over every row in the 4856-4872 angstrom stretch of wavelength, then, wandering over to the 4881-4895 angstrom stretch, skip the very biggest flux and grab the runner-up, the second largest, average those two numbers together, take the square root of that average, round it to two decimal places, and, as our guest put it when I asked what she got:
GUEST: 2.27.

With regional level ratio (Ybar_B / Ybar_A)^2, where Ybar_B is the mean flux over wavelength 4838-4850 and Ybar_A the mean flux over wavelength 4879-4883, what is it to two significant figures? 0.89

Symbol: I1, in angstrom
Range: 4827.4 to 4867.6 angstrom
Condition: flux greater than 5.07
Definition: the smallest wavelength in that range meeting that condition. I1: 4830.70 angstrom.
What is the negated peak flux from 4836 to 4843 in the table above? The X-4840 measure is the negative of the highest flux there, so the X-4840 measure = -5.0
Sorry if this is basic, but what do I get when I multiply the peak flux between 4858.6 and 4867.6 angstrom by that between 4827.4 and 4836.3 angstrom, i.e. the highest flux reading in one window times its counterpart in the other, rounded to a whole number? 33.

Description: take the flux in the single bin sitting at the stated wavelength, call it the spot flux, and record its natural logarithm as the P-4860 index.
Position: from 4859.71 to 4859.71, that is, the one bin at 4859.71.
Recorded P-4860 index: 1.79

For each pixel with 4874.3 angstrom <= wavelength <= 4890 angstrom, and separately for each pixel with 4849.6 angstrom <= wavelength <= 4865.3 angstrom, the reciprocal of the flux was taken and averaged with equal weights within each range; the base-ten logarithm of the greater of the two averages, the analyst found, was -0.682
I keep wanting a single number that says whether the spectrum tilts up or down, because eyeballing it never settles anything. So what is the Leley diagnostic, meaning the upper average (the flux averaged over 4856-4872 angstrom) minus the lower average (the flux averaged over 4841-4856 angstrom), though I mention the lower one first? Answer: 0.34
